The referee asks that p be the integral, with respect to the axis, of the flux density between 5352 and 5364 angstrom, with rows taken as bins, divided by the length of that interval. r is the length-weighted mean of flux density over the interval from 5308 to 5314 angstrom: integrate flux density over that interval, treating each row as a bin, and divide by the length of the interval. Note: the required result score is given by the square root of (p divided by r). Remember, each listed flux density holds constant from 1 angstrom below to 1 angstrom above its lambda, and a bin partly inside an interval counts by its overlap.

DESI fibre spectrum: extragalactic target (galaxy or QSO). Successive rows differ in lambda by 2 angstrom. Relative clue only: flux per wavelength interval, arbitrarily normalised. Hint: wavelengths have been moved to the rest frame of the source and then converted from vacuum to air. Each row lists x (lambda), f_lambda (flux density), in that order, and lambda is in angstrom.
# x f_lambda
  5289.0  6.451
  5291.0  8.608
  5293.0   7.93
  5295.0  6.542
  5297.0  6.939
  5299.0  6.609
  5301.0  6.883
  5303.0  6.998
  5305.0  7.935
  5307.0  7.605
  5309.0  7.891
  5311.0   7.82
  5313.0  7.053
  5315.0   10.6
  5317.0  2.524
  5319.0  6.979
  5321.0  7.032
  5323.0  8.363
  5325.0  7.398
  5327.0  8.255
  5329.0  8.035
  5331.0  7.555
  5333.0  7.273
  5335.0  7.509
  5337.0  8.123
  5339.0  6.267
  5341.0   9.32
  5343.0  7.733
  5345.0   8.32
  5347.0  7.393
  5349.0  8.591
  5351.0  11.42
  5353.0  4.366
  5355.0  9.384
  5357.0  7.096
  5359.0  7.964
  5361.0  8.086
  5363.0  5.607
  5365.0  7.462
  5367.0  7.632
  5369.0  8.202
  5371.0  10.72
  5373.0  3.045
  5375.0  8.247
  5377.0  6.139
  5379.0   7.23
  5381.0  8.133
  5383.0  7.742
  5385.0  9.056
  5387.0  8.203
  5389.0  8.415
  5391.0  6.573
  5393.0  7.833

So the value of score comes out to 0.97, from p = 7.1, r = 7.6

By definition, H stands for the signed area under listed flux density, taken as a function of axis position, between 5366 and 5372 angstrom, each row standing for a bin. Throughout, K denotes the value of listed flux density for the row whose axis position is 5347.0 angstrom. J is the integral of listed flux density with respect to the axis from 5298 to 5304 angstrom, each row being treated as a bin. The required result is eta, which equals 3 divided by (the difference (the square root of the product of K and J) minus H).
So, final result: -0.084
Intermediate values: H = 53.1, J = 41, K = 7.393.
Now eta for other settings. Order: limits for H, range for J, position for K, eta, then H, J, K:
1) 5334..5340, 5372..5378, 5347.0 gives -0.108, 43.8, 35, 7.393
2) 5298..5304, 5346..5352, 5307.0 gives -0.146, 41.0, 55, 7.605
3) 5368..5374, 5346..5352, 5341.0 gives -0.141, 43.9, 55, 9.32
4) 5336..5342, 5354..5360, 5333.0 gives -0.105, 47.4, 49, 7.273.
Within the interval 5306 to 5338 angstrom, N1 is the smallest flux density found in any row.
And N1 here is 2.524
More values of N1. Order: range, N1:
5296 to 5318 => 2.524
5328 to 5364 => 4.366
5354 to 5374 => 3.045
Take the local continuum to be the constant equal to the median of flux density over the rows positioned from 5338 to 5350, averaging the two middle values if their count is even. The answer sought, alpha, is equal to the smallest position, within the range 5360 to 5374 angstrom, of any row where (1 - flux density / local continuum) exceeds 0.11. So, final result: 5363.0 angstrom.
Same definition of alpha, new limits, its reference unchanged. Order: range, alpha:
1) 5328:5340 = 5339.0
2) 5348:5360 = 5353.0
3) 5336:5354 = 5339.0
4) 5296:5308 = 5297.0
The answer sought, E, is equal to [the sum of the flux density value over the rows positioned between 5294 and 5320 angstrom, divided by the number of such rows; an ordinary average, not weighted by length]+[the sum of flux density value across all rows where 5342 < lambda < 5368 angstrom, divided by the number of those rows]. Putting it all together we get 14.9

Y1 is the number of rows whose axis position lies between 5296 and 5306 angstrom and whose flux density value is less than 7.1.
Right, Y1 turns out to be 4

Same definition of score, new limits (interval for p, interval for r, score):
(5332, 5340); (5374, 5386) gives 0.97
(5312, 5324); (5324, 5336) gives 0.96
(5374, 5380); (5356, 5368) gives 0.99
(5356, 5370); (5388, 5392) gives 1.00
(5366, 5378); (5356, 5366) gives 1.01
